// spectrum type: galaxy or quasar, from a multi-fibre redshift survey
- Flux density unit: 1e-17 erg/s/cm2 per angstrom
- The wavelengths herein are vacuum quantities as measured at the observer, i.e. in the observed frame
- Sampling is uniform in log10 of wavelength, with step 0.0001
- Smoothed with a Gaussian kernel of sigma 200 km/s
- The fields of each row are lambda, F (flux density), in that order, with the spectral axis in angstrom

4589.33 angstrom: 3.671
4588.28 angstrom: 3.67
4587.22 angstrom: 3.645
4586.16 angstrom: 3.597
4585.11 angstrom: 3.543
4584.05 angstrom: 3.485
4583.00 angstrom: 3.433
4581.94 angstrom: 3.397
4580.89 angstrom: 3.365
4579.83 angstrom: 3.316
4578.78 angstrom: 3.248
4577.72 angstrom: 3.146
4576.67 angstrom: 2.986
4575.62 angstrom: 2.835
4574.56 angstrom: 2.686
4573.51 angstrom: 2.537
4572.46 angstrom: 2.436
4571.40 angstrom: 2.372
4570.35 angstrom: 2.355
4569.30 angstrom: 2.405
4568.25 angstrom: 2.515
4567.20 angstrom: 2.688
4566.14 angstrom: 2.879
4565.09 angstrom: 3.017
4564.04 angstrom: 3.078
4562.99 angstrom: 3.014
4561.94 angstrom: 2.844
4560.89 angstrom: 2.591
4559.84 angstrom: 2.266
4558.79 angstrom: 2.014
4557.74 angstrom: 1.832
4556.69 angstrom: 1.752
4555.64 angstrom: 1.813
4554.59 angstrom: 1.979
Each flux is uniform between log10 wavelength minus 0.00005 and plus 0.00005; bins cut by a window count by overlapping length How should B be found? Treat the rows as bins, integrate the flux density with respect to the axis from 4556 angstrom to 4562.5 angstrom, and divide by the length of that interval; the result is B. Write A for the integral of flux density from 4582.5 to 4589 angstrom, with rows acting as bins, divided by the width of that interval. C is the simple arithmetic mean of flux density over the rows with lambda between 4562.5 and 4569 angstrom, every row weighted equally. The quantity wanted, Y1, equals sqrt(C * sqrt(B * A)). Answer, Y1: 2.84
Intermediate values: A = 3.6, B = 2.2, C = 2.87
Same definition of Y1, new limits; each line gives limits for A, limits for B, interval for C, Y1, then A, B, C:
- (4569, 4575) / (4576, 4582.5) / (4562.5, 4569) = 2.84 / 2.5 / 3.2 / 2.87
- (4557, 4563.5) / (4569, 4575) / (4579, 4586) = 2.89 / 2.4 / 2.5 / 3.42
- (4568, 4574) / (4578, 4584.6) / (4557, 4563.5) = 2.63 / 2.4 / 3.4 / 2.43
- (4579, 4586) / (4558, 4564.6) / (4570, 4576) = 2.75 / 3.4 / 2.6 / 2.54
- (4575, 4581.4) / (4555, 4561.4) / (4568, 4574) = 2.48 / 3.1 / 2.0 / 2.44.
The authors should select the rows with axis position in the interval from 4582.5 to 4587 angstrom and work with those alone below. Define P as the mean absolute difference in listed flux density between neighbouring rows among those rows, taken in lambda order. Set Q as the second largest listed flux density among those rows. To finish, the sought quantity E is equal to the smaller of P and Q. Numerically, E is 0.055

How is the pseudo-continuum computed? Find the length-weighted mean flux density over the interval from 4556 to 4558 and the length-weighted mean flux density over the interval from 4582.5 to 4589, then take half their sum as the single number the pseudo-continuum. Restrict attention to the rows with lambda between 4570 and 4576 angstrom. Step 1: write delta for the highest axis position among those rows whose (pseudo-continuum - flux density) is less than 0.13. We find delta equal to 4575.62 angstrom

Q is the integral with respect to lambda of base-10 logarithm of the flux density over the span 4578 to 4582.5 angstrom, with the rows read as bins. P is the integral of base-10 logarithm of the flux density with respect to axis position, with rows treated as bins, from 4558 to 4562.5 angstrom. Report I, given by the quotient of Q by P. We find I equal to 1.4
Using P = 1.7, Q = 2.3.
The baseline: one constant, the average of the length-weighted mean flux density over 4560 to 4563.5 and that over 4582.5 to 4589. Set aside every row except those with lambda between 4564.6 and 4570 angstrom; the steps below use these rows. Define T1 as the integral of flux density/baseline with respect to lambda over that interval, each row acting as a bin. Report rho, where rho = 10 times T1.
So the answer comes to 46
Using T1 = 4.6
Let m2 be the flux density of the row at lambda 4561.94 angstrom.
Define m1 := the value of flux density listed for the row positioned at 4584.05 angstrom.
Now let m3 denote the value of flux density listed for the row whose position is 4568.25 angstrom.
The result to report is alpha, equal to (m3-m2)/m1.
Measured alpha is -0.09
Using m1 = 3.485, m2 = 2.844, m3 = 2.515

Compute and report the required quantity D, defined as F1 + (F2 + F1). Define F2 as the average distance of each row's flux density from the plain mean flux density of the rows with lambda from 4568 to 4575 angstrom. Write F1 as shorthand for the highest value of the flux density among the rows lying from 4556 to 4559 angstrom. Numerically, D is 4.1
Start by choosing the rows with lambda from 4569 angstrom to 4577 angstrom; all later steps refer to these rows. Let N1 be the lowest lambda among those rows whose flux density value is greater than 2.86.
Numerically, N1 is 4576.67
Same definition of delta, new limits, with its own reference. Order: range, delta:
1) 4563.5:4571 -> 4567.20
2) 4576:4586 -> 4585.11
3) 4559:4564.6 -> 4564.04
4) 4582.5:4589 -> 4588.28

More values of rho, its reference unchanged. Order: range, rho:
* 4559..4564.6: 48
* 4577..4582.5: 57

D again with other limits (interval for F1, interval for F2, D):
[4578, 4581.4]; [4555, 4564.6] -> 7.2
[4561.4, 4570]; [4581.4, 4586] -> 6.2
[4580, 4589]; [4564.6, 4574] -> 7.5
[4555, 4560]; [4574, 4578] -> 4.7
